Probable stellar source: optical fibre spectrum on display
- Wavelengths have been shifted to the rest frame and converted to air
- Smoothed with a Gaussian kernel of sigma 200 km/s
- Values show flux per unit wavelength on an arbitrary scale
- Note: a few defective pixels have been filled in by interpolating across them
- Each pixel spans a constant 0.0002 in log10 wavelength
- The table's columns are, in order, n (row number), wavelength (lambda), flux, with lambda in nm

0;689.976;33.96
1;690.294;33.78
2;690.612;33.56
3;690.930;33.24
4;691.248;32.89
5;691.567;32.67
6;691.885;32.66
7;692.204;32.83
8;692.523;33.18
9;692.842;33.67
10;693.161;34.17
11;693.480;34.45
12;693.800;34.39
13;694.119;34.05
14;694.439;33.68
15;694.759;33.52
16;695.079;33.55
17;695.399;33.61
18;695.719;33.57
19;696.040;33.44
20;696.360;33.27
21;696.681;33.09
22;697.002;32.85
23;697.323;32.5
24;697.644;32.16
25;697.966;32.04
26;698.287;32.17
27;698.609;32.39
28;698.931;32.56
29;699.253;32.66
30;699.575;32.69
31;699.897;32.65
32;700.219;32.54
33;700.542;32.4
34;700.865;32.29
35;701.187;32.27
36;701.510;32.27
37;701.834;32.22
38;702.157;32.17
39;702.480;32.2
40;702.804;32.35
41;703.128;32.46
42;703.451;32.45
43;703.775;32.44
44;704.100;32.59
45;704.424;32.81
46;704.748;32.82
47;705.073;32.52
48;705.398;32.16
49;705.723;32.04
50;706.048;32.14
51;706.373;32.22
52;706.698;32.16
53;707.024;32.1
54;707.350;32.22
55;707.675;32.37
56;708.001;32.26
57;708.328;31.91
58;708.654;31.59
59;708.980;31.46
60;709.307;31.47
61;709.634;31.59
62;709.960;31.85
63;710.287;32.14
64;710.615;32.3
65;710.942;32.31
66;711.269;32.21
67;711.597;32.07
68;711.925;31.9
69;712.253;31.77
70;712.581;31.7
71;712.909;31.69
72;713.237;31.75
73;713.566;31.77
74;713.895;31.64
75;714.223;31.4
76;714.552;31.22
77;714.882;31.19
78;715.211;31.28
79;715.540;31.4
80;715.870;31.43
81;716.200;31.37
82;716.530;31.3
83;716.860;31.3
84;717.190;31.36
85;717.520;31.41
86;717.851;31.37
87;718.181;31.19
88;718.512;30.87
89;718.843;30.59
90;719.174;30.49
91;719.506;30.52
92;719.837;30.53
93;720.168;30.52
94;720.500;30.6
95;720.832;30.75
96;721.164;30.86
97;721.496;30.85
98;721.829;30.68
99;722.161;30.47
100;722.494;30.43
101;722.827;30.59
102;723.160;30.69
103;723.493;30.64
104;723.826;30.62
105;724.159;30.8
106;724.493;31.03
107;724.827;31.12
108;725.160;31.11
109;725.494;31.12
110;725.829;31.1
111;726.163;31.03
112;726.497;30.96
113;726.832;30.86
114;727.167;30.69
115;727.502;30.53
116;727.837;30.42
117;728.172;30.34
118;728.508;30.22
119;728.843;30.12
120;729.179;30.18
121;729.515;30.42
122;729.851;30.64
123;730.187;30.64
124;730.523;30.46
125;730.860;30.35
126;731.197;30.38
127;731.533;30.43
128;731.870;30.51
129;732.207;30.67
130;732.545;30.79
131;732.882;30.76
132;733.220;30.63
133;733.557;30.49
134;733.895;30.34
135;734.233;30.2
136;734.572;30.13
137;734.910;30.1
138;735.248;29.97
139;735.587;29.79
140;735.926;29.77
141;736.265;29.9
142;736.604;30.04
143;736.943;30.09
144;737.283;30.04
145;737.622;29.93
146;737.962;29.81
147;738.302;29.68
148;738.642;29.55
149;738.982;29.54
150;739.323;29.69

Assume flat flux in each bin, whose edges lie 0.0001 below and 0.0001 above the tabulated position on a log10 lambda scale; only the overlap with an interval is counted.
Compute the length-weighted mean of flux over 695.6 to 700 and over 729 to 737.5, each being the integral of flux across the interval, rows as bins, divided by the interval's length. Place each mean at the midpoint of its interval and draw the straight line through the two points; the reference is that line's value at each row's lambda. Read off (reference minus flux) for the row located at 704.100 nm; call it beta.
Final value -0.31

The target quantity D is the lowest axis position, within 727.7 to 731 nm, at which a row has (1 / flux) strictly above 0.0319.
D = 727.837 nm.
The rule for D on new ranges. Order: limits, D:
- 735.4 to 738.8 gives 735.587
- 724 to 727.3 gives 724.159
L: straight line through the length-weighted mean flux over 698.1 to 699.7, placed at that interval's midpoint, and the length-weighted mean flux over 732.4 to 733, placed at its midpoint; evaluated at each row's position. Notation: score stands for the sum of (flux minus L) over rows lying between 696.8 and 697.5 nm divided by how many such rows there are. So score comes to 0.11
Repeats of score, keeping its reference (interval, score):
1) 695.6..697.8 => 0.39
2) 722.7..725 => -0.46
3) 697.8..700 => -0.03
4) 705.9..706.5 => 0.06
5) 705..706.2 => 0.07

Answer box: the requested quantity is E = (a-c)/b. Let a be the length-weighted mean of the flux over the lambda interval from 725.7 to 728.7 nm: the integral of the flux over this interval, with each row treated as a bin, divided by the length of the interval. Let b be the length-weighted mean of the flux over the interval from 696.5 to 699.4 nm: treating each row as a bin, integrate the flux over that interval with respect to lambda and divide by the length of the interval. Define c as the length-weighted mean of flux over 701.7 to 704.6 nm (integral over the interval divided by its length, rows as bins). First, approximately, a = 30.7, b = 32.5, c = 32.4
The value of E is -0.054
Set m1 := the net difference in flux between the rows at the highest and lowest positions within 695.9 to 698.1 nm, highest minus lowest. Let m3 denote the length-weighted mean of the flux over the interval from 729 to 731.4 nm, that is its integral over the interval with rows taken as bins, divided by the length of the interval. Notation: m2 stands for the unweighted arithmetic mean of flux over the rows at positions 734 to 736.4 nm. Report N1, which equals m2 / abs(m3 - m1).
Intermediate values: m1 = -1.40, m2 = 30.0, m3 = 30.4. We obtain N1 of 0.94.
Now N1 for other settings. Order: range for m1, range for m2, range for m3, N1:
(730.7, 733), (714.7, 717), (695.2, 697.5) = 0.96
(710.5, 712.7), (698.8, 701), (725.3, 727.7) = 1.03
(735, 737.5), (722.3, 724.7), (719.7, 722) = 1.00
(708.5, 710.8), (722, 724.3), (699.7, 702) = 0.97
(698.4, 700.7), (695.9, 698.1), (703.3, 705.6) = 1.01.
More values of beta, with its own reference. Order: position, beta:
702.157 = 0.24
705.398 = 0.03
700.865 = 0.21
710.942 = -0.49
